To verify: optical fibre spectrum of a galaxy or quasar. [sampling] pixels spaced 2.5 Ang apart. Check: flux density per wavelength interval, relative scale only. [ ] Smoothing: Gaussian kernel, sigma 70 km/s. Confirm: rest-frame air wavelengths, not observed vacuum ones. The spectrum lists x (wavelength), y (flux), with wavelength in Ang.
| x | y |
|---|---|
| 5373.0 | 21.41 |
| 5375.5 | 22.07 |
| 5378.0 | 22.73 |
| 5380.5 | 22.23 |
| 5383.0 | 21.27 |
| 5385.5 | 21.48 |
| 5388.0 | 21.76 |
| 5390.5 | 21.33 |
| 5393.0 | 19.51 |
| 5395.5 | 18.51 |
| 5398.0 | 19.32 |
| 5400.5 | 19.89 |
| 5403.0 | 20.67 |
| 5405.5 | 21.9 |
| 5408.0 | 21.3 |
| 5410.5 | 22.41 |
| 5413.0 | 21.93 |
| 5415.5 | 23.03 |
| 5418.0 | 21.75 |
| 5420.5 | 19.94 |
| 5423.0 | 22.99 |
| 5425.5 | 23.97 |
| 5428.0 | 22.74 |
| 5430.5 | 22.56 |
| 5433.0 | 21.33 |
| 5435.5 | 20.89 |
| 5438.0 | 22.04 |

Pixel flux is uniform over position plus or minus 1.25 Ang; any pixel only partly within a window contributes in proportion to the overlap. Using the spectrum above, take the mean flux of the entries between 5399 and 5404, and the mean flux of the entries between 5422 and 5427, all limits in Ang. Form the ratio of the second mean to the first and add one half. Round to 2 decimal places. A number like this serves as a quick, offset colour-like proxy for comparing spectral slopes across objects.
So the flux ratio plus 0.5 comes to 1.66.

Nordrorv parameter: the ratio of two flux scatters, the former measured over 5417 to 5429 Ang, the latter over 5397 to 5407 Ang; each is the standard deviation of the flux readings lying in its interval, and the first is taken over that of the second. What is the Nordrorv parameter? 1.4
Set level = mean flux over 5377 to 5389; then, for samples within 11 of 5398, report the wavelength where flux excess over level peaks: 5405.5 Ang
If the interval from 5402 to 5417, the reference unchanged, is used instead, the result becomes 5415.5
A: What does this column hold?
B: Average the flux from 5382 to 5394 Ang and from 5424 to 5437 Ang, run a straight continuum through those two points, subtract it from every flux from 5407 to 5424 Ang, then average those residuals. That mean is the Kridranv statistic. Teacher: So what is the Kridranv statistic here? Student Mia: 0.0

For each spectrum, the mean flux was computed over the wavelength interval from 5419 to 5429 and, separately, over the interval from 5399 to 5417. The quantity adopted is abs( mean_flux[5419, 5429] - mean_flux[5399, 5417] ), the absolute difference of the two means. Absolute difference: 0.82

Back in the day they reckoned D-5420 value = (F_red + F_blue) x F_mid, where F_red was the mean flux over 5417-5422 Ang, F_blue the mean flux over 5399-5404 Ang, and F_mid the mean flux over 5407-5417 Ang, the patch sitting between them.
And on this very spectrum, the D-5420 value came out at 912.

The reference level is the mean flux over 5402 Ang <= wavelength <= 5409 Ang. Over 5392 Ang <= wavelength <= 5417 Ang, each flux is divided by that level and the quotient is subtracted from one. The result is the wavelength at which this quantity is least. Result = 5415.5 Ang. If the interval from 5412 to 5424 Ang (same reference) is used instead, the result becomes 5415.5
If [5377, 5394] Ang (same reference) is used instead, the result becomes 5378.0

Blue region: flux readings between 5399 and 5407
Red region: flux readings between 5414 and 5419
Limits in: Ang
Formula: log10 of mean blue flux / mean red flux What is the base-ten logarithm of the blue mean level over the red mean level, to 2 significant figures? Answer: -0.032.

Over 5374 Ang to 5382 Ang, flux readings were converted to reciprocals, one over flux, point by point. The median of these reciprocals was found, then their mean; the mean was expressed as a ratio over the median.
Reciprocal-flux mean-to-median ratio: 1.00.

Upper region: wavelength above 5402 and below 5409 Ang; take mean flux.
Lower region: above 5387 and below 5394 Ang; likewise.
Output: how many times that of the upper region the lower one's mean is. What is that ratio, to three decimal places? 0.980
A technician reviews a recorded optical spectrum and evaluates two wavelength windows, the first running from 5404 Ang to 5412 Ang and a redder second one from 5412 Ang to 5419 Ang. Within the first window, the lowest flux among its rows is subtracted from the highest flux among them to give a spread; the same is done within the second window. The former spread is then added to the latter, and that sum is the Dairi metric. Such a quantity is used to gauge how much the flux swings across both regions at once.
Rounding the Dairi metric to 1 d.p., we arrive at 2.4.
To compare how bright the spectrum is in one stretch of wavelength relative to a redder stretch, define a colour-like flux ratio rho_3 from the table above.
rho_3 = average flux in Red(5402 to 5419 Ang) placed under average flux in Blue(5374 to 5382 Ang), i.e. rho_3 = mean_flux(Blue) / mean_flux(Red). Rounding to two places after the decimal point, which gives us 1.02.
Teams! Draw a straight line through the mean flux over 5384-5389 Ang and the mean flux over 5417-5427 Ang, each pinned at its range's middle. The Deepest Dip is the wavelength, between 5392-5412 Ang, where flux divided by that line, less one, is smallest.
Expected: 5395.5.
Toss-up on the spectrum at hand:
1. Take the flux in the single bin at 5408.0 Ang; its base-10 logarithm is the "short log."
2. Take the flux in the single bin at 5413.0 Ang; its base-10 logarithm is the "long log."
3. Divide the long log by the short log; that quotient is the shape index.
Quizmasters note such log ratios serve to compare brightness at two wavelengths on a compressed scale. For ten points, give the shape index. 1.01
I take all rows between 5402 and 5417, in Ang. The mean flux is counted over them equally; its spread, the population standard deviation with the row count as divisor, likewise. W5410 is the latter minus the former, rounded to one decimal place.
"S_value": -21.1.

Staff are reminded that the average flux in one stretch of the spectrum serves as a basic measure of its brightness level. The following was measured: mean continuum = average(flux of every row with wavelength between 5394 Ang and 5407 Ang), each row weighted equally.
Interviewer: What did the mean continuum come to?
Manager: 20.1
